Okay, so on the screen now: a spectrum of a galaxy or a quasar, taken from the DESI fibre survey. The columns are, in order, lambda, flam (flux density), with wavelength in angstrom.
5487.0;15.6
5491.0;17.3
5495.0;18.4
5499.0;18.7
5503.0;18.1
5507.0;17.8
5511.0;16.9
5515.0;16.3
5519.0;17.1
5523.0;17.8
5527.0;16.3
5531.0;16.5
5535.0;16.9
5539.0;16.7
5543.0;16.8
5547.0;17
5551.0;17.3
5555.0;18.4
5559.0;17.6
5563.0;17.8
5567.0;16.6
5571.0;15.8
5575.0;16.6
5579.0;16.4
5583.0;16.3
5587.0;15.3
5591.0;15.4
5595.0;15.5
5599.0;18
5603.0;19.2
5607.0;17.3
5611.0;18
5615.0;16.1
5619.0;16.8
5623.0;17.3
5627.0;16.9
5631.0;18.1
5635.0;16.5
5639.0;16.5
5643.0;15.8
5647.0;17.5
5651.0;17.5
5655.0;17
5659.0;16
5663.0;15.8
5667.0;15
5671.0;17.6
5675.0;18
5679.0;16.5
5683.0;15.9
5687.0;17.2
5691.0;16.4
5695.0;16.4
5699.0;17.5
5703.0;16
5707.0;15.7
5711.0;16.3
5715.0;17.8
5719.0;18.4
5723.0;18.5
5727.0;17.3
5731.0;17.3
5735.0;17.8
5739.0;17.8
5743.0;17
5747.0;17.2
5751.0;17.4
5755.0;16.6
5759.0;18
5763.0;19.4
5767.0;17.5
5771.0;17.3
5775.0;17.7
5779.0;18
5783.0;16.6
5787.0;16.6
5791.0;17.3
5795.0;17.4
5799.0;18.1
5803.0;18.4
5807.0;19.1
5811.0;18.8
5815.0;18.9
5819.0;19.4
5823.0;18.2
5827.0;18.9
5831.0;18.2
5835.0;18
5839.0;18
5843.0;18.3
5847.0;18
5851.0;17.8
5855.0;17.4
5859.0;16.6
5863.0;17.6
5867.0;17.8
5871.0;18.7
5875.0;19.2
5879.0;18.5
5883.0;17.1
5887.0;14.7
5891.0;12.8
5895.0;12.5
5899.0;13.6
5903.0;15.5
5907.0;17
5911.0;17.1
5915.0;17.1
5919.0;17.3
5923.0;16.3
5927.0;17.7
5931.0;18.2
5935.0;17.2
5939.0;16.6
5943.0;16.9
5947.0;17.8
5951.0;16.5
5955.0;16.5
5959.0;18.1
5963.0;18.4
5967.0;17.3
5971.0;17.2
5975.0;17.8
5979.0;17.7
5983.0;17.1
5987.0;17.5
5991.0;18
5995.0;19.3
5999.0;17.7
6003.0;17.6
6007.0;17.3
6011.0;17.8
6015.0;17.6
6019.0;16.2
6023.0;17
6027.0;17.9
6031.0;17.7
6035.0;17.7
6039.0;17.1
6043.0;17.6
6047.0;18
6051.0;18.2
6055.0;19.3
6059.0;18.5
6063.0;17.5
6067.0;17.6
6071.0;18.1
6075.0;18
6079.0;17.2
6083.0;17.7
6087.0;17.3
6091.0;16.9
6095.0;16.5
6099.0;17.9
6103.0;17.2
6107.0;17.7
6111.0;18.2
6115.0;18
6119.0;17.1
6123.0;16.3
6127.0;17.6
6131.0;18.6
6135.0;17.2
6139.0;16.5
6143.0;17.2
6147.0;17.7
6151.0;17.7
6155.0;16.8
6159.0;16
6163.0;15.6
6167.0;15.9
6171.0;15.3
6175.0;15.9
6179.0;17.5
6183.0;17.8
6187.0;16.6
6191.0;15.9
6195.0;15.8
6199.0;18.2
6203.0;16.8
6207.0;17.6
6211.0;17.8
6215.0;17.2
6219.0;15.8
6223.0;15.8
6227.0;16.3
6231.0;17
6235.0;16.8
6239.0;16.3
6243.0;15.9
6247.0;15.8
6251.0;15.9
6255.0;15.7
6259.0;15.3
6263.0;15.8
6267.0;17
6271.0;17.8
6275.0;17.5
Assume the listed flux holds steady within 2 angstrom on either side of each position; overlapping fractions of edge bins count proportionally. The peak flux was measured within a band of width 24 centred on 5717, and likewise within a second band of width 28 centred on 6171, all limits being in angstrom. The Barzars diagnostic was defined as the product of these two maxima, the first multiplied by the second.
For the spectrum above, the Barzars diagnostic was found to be 329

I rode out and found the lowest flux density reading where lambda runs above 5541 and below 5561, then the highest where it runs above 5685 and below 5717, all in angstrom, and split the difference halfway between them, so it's 17.3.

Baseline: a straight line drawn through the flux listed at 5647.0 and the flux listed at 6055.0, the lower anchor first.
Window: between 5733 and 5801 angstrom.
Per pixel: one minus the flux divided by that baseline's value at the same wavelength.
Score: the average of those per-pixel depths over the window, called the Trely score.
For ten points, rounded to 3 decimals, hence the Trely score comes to 0.029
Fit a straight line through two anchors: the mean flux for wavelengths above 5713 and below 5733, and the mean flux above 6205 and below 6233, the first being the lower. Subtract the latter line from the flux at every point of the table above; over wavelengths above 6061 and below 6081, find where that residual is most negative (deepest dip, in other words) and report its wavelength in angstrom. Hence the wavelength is 6079.0 angstrom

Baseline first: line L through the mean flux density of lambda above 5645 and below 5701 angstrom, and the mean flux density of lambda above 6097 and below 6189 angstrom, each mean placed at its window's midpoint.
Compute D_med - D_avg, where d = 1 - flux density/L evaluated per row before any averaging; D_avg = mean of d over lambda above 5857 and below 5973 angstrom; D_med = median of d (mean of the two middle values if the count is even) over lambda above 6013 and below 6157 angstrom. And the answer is -0.041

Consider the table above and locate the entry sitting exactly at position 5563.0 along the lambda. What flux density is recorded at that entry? 17.8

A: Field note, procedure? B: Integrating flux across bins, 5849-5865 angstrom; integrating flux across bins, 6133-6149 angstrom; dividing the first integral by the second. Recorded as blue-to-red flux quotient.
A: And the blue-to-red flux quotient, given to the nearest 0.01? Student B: 1.01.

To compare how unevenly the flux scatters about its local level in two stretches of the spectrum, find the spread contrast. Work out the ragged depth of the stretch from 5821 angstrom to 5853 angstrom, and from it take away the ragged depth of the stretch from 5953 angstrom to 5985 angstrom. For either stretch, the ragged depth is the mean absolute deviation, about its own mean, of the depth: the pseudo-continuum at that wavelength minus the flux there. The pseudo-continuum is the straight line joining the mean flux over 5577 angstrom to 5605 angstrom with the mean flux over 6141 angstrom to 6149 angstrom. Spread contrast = -0.25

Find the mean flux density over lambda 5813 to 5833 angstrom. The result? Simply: 18.7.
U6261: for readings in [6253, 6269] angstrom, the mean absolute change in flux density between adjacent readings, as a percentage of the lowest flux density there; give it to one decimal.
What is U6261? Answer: 4.6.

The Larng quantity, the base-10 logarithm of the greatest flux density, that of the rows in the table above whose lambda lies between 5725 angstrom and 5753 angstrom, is 1.250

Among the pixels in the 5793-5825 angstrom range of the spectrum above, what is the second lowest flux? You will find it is 18.1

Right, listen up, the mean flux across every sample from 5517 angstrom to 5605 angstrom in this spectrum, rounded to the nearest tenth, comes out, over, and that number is 16.9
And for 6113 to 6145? 17.3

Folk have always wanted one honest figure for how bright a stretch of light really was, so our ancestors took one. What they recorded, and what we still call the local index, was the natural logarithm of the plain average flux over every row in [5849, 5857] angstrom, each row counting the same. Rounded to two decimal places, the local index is 2.87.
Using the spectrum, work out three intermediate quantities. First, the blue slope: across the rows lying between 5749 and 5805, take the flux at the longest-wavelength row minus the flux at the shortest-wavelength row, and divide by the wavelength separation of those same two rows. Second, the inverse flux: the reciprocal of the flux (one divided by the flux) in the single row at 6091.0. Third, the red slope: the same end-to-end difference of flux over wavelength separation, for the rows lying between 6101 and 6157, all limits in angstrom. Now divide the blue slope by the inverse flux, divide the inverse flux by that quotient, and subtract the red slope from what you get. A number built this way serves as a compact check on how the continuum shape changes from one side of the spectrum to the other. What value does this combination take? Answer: 0.19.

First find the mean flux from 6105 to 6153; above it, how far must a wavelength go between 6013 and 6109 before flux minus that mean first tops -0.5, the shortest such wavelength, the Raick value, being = 6015.0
